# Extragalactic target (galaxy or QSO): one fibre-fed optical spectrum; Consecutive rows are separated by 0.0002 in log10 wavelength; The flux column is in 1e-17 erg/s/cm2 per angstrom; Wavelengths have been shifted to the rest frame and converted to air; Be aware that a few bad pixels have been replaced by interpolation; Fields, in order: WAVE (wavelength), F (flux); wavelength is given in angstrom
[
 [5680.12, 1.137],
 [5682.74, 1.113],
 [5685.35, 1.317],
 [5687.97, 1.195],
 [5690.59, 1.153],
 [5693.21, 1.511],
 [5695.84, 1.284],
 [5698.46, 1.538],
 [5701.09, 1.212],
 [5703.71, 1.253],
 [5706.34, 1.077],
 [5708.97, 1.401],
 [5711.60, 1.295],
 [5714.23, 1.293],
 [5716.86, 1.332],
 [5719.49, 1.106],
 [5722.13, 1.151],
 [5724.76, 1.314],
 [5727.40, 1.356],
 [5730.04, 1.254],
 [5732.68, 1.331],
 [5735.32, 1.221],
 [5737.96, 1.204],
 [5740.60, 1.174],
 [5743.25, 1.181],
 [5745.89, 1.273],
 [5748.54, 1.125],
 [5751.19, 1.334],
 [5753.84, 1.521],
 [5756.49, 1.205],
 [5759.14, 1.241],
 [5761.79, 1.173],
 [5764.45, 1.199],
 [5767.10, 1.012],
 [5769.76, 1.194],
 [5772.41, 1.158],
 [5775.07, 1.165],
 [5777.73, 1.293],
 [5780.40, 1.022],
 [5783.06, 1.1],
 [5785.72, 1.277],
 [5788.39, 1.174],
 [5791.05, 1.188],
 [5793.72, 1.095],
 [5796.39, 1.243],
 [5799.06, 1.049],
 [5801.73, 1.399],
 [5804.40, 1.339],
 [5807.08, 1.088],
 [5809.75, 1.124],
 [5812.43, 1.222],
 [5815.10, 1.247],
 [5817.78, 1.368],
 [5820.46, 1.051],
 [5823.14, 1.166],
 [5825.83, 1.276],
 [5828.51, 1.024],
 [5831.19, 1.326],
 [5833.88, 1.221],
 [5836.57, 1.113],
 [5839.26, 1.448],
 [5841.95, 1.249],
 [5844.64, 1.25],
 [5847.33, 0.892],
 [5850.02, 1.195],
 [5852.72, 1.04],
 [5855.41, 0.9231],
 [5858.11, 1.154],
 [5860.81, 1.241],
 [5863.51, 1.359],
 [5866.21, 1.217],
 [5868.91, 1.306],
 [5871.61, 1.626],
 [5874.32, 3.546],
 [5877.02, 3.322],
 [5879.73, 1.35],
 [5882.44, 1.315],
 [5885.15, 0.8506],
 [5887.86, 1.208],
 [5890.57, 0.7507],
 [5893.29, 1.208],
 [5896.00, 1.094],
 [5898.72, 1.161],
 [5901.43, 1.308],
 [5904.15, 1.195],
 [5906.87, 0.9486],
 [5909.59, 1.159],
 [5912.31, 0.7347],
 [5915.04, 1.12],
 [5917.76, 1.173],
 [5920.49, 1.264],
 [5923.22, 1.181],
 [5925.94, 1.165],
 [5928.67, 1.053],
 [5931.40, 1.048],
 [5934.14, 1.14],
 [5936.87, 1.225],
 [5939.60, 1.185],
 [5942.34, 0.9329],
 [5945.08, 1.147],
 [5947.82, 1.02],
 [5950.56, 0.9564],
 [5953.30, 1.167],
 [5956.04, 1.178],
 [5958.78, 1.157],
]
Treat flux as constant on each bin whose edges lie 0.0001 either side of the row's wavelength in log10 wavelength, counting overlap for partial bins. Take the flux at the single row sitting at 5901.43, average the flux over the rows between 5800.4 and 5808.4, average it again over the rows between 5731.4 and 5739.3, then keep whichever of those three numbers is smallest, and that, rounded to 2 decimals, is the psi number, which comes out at 1.25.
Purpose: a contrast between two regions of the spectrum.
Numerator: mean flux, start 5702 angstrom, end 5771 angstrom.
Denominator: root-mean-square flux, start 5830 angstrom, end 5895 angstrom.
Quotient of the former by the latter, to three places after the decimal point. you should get 0.813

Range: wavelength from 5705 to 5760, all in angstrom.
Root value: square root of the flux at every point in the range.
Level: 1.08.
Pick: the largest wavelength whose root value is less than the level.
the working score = 5748.54 angstrom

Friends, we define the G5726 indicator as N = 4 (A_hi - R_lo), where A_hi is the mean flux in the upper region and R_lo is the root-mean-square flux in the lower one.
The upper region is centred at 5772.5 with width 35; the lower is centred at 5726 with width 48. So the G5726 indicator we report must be -0.3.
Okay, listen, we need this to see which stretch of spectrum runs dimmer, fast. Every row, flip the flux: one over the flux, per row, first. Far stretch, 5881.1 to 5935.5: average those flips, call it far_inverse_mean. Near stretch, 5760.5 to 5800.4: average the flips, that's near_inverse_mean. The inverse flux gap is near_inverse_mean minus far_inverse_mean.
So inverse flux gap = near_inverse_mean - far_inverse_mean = -0.061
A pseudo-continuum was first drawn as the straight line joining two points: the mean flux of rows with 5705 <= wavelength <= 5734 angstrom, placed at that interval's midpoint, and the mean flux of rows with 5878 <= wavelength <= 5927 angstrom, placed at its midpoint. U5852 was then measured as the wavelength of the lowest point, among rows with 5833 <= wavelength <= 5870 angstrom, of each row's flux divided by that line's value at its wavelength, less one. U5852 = 5847.33 angstrom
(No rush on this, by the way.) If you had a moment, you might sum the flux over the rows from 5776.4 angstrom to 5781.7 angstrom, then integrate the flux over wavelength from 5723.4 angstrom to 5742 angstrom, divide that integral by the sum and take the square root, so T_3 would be 3.2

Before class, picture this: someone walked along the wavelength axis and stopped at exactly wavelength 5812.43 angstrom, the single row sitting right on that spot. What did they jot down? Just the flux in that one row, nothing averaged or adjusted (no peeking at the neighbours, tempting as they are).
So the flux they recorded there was 1.222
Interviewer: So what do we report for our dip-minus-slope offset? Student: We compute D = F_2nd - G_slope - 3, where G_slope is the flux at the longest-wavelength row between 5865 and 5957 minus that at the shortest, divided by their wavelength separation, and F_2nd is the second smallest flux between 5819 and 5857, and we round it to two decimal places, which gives -2.08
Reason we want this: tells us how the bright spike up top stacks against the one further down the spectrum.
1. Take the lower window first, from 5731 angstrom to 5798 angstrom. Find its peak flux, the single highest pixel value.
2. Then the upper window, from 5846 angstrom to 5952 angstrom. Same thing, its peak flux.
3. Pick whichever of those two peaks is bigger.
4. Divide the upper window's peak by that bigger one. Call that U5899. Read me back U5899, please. 1.00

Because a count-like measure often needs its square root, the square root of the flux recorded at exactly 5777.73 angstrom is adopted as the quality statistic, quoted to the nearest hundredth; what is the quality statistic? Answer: 1.14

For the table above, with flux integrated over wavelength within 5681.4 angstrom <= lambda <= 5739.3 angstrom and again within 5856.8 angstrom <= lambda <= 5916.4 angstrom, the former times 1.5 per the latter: 1.35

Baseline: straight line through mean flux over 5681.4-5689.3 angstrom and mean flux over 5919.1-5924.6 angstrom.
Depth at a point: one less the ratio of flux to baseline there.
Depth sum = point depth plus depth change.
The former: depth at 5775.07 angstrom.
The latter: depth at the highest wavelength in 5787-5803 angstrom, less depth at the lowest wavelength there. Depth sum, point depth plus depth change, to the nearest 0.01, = -0.14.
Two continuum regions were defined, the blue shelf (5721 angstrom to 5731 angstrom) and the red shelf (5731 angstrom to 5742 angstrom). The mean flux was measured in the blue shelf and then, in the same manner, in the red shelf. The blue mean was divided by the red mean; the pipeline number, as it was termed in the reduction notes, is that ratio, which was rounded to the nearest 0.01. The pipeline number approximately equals 1.03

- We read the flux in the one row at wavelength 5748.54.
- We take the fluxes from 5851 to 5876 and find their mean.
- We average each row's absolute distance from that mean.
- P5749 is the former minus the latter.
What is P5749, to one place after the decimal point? 0.6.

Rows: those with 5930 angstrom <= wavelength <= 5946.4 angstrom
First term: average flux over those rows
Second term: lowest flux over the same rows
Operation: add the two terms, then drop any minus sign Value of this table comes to 2.0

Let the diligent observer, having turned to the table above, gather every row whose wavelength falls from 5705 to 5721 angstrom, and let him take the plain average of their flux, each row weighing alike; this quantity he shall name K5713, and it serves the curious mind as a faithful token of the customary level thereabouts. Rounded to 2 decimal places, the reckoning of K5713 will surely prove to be 1.25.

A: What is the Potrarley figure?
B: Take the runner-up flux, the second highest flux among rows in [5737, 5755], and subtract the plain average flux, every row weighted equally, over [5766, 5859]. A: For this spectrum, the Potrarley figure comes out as 0.16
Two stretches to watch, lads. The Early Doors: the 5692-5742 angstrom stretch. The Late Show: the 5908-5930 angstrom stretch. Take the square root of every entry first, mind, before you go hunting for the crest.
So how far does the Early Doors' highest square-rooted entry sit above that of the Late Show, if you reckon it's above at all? 0.12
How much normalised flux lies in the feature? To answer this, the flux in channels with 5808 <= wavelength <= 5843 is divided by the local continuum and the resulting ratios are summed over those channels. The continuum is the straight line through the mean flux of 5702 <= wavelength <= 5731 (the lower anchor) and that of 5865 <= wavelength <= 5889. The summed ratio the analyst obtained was 10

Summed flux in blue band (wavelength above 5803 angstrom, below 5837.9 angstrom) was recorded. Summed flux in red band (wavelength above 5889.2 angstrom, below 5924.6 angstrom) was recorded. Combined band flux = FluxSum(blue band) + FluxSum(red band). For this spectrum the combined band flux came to 30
